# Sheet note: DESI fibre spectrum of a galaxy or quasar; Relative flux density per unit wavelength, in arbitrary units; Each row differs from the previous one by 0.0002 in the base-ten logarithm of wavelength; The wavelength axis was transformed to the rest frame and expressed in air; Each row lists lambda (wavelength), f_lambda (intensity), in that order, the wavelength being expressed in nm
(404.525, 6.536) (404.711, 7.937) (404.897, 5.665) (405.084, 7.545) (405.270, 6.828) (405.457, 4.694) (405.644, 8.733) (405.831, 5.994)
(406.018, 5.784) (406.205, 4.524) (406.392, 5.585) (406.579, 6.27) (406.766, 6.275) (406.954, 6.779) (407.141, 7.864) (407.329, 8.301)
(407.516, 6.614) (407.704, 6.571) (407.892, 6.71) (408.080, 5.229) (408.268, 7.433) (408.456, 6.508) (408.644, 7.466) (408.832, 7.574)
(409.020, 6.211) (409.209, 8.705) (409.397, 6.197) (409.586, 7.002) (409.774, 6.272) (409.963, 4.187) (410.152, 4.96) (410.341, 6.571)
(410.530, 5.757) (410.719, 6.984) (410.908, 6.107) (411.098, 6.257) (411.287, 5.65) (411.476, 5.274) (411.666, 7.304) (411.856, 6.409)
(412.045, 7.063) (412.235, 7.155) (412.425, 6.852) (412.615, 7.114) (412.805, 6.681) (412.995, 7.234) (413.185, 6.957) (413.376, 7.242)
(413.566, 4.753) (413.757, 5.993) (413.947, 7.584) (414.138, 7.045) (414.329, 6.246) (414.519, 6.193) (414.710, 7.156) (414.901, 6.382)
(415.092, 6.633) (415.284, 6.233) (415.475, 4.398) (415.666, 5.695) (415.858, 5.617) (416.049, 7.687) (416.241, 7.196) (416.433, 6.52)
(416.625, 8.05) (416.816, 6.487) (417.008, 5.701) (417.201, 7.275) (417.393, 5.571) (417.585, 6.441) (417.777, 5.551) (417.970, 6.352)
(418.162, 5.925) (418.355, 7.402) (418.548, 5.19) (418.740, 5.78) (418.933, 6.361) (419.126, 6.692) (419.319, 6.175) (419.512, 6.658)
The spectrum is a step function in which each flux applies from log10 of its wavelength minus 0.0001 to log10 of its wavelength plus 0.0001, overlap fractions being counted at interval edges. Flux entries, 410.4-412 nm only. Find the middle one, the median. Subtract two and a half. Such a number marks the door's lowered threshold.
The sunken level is 3.68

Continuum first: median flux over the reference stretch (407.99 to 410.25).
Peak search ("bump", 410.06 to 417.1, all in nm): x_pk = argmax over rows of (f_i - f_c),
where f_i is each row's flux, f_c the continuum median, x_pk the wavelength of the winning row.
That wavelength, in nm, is 416.625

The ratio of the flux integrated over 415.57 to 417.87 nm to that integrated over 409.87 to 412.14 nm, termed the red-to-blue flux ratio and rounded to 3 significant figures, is 1.09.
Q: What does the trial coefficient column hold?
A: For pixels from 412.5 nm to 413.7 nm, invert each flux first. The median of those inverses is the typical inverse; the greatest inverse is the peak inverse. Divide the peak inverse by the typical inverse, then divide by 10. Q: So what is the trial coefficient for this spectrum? 0.15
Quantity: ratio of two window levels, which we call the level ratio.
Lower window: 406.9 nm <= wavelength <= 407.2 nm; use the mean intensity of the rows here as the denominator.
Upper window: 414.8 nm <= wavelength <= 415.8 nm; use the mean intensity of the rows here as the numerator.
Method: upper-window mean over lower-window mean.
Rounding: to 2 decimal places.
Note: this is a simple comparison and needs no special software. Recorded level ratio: 0.80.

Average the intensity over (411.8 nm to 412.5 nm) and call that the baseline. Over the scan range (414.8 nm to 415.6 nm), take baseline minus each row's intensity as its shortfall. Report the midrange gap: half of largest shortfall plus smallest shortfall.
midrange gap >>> 1.4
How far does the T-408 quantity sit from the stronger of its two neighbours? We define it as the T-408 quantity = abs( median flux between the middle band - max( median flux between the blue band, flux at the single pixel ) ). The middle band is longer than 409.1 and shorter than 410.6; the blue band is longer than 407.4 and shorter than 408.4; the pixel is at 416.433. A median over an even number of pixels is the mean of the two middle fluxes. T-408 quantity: 0.4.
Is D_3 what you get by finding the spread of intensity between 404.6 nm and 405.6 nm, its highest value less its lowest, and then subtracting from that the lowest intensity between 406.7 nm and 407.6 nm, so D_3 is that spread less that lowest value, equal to -3.0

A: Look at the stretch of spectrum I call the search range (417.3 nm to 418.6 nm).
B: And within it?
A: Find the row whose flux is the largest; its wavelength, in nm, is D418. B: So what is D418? 418.355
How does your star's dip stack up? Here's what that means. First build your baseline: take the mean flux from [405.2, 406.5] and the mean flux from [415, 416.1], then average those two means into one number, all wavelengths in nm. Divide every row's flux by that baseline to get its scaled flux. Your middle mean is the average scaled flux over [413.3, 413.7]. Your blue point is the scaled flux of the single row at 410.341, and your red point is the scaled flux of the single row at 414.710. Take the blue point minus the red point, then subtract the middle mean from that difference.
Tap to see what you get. -1.09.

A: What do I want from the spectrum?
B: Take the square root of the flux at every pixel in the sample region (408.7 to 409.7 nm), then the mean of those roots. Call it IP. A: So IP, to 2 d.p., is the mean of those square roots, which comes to 2.67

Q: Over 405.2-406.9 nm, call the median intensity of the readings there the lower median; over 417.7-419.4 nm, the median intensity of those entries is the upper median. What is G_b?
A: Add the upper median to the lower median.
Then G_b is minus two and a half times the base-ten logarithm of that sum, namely -2.71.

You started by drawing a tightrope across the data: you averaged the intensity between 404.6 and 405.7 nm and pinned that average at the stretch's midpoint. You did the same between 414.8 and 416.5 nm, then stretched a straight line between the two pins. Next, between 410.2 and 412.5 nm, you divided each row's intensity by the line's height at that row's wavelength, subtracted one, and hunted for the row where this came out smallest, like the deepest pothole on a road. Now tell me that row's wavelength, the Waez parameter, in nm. 411.476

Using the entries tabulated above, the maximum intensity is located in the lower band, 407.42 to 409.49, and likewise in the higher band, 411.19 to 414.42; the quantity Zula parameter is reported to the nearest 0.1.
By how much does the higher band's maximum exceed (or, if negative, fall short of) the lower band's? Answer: -1.1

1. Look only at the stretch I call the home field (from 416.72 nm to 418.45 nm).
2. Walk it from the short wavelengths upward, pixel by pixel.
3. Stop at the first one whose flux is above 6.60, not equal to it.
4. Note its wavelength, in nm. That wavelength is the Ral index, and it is 417.201 nm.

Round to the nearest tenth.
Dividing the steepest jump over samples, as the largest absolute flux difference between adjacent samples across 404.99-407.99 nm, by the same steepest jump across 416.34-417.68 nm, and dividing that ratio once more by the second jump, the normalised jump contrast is 1.4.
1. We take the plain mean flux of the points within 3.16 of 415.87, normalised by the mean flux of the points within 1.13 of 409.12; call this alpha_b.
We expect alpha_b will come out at 0.99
